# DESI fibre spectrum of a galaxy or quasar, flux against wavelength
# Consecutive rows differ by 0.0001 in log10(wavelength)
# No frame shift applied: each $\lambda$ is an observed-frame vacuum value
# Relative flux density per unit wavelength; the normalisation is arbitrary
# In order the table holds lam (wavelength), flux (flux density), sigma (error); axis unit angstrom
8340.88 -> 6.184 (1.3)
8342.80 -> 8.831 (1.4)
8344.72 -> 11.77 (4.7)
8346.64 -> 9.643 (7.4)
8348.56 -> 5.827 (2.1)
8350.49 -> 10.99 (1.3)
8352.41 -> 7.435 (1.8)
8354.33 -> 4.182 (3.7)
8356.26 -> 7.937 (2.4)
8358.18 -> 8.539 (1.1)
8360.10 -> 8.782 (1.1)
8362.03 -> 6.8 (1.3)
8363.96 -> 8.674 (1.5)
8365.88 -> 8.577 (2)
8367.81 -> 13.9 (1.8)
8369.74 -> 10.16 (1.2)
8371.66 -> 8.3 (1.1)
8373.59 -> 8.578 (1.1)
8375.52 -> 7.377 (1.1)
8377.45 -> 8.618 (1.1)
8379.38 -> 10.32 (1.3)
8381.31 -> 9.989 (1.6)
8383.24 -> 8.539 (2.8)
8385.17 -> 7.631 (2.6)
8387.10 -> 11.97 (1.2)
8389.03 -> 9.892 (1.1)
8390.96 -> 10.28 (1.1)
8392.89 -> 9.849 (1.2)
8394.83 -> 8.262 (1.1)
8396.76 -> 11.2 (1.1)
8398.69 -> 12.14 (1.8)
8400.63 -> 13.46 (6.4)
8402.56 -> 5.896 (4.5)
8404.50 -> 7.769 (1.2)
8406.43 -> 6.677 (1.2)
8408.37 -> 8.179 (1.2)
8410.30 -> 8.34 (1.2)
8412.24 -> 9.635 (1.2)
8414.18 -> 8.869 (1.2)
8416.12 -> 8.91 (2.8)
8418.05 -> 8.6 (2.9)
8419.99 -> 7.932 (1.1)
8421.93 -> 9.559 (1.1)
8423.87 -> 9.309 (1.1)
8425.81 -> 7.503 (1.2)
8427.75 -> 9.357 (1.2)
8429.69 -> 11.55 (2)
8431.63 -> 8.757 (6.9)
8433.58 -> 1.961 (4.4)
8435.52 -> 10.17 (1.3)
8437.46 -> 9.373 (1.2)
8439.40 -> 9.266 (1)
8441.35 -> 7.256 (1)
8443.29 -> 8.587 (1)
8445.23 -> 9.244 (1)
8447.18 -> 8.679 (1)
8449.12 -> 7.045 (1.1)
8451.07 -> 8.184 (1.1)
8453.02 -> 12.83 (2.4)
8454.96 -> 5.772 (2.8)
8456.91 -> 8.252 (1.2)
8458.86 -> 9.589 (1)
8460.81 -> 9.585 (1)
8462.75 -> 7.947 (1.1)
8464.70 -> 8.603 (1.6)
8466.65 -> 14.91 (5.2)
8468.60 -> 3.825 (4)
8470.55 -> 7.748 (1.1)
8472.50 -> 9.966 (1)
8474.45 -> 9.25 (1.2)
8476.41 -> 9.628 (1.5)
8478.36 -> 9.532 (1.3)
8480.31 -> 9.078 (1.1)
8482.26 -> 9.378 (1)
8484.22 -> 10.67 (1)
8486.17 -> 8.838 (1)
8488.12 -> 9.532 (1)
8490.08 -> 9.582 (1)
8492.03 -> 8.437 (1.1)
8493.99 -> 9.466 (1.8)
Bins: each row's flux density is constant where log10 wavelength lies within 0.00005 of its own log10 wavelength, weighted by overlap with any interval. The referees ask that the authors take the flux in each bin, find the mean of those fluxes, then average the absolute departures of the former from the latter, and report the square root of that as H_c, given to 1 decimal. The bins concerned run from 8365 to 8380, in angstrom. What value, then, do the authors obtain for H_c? 1.2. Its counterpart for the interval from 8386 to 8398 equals 1.0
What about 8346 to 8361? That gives 1.3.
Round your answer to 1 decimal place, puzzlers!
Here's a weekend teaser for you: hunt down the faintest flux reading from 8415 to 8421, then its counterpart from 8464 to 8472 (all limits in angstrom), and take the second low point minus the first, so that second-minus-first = -4.1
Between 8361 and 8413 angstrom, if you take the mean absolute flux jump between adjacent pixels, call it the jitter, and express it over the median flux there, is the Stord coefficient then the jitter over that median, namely 0.21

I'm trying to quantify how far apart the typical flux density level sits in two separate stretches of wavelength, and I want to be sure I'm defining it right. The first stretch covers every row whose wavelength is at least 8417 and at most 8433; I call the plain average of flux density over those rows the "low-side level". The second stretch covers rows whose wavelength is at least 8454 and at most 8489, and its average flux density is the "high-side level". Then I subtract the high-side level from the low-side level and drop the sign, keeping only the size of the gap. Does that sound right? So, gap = 0.1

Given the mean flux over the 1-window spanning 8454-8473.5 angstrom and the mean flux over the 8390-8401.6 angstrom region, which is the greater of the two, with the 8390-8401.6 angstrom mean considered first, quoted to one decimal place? 10.9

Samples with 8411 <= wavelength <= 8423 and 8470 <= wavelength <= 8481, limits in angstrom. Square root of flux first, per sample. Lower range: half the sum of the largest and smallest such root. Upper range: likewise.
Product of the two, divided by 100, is 0.088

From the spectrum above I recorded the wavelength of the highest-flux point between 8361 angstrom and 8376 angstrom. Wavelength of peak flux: 8367.81 angstrom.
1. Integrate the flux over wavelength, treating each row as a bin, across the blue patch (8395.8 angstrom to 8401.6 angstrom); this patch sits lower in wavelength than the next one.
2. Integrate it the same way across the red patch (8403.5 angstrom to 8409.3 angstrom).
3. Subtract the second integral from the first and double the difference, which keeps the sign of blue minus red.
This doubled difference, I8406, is 55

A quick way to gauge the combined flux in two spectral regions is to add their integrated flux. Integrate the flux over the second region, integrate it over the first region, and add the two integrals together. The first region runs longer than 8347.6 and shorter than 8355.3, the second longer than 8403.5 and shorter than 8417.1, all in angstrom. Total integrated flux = 168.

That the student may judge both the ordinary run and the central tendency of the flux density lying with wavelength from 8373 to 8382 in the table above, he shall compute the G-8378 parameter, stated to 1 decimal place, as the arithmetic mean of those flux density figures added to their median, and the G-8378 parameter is 17.6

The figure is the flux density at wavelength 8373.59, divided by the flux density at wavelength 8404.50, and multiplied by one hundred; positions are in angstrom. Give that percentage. 110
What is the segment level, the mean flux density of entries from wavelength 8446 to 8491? 9.1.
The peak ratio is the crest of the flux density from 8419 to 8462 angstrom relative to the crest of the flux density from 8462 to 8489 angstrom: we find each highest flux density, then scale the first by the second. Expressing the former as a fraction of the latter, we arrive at 0.86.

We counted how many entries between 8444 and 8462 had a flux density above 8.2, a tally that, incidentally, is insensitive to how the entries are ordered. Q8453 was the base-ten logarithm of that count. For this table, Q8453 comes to 0.78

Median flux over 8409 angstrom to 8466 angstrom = 8.76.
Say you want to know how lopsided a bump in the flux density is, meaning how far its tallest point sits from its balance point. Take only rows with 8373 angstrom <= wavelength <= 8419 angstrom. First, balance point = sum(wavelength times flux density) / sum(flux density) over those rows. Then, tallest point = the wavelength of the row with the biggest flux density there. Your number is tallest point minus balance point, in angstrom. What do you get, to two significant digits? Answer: 5.1 angstrom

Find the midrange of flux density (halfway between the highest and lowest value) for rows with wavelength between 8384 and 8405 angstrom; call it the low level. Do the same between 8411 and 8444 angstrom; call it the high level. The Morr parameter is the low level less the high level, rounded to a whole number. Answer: 3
